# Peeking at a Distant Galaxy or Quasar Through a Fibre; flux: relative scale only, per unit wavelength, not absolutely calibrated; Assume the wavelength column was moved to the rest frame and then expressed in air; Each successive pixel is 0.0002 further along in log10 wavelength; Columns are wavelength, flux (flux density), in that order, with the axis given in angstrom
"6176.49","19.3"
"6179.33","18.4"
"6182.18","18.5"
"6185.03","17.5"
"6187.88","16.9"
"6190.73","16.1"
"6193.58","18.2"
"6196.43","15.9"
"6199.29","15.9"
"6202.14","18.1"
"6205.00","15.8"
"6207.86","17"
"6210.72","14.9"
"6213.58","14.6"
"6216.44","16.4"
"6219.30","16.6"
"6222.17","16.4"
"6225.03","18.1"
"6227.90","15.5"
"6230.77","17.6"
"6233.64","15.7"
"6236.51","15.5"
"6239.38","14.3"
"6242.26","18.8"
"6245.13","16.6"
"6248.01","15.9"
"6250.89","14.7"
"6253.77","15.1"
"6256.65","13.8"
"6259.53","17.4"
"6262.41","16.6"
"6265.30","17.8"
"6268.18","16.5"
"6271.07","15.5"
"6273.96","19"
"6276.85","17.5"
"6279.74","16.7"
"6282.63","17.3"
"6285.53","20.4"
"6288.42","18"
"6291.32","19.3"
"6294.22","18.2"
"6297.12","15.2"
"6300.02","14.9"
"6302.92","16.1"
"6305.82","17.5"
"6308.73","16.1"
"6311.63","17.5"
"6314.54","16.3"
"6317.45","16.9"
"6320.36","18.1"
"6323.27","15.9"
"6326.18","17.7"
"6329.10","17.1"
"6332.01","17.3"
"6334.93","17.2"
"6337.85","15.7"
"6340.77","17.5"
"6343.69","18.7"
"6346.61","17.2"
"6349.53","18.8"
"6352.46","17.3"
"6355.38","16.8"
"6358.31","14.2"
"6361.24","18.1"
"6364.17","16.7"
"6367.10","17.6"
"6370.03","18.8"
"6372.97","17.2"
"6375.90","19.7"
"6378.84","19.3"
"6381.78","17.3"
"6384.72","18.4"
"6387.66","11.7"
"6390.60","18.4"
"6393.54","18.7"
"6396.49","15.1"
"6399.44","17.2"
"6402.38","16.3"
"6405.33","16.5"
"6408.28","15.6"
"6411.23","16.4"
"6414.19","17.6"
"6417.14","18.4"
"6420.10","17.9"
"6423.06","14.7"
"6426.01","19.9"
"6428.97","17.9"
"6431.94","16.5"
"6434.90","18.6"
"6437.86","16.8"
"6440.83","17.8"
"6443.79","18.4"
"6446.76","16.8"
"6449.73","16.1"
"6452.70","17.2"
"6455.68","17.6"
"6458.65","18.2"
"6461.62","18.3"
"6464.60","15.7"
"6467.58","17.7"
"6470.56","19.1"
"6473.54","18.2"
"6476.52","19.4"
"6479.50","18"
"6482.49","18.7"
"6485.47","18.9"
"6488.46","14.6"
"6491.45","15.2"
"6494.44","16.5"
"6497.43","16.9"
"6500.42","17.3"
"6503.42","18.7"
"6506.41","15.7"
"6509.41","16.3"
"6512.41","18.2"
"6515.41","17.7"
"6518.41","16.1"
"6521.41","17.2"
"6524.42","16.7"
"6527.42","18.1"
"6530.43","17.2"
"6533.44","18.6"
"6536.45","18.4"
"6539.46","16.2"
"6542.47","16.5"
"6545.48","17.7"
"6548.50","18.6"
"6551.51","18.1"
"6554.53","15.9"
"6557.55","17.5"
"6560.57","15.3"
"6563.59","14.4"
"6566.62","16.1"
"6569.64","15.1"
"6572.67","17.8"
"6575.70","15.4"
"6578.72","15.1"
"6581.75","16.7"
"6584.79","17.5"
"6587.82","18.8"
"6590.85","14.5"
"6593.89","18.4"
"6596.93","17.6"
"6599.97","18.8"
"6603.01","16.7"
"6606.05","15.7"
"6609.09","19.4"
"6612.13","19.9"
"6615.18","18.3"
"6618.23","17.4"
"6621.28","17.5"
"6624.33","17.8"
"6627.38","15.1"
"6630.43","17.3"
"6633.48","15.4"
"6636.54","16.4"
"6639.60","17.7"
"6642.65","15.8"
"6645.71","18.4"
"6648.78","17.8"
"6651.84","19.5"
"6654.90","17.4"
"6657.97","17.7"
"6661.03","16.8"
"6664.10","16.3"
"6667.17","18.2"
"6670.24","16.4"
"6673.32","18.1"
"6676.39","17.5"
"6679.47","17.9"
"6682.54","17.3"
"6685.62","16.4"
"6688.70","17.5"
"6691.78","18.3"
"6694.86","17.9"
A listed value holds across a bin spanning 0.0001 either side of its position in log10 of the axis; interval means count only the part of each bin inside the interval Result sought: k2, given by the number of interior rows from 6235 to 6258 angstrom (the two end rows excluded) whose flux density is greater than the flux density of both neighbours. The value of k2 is 2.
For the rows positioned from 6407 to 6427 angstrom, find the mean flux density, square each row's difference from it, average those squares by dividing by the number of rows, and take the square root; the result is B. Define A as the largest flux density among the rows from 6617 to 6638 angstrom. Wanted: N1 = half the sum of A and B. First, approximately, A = 17.8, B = 1.6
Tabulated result 9.7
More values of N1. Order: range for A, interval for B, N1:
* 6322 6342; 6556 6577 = 9.4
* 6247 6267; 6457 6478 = 9.5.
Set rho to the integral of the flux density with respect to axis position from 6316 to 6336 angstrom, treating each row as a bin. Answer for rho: 343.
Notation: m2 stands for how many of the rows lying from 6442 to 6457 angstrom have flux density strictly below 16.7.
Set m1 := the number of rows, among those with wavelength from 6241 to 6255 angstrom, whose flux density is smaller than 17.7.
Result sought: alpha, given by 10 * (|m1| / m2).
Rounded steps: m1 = 4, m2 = 1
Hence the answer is 40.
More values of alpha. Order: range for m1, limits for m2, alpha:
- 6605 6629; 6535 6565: 8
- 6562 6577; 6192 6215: 8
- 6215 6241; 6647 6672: 40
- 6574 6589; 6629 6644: 13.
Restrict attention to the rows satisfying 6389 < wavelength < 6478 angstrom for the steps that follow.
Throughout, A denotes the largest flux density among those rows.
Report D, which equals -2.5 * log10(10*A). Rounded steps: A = 19.9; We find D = -5.75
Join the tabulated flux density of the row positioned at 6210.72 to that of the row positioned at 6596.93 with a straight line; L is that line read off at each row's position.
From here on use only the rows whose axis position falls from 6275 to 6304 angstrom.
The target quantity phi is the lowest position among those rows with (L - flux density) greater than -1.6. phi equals 6279.74 angstrom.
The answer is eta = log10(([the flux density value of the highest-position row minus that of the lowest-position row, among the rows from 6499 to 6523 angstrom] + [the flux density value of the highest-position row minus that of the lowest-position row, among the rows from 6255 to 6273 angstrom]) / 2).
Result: -0.1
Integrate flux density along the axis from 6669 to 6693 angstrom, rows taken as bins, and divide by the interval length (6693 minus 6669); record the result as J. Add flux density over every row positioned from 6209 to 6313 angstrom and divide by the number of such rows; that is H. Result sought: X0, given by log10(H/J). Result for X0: -0.021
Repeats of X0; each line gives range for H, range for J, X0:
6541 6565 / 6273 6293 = -0.038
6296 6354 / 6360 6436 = -0.009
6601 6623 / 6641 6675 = 0.009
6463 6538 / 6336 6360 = 0.009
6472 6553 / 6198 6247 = 0.027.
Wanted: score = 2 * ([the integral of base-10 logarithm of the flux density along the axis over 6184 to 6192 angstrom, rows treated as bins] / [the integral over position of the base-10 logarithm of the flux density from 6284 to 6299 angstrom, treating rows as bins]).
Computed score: 1.0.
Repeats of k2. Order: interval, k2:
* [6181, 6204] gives 1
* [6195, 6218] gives 2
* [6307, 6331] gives 3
